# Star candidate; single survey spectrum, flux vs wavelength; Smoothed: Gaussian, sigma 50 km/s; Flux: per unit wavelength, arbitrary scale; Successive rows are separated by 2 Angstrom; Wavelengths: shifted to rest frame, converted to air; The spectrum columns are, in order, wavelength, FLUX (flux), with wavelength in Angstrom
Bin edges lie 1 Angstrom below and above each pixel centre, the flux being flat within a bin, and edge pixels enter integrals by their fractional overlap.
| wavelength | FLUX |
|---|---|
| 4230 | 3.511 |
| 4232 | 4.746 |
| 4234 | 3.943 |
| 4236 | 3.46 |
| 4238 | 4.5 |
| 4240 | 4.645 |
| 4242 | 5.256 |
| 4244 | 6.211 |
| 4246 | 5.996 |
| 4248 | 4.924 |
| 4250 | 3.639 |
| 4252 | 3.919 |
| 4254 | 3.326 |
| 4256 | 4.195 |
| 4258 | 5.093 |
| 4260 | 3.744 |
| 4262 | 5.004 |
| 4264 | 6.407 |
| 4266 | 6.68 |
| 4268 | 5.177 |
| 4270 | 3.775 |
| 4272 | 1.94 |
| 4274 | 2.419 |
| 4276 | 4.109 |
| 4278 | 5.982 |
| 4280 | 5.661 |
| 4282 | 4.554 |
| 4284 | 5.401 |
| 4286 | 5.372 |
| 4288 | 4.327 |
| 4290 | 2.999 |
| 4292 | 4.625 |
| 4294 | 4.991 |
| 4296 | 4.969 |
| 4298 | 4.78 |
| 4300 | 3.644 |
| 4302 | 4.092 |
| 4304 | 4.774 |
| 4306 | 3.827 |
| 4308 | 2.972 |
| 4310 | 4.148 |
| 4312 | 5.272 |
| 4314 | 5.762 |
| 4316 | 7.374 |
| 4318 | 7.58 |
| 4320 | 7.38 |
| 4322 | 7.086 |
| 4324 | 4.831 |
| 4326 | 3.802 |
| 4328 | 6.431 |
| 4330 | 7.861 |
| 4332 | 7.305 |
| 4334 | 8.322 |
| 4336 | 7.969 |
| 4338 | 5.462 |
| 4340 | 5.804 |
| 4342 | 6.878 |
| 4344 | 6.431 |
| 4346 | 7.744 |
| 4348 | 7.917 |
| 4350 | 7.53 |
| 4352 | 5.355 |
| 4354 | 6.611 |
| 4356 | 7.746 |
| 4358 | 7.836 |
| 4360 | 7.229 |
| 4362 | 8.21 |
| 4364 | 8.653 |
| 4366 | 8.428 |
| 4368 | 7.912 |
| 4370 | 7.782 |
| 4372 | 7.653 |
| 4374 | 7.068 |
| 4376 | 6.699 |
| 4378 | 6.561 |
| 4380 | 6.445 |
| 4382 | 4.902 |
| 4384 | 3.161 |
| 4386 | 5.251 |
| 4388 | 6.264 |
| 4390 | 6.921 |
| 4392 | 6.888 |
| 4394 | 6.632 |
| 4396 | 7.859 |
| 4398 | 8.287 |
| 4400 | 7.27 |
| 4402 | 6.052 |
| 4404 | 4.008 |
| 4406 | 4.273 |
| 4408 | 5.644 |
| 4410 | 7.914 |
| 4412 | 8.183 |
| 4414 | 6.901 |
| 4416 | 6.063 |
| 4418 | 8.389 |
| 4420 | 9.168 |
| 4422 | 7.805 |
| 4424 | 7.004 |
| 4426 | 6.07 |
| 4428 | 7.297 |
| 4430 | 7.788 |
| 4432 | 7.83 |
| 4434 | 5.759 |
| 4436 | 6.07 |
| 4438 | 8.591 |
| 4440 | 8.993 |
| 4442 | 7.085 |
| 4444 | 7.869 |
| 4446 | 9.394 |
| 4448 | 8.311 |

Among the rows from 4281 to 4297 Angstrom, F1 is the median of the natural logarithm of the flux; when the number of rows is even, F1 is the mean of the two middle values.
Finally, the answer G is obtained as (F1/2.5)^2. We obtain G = 0.39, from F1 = 1.57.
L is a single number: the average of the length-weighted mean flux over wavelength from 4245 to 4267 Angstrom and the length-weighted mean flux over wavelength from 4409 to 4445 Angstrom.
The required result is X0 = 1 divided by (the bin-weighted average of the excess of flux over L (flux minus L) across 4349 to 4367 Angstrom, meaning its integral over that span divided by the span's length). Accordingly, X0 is 0.7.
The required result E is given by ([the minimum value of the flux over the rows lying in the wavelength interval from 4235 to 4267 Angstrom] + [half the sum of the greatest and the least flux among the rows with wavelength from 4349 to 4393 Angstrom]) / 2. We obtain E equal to 4.6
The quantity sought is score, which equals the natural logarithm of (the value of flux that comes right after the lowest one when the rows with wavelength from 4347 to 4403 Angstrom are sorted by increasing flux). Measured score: 1.59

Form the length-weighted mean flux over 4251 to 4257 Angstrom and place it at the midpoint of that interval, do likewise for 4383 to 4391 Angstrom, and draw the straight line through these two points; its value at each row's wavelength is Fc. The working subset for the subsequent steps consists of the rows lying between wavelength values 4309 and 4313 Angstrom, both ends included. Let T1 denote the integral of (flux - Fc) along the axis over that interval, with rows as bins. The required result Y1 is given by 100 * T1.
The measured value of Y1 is 87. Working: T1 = 0.9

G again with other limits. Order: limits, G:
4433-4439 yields 0.52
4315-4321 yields 0.64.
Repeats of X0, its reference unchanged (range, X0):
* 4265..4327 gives -0.8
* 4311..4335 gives 2.3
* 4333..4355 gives 1.3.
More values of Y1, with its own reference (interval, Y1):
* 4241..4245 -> 821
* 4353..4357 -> 864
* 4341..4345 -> 712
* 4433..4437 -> -23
